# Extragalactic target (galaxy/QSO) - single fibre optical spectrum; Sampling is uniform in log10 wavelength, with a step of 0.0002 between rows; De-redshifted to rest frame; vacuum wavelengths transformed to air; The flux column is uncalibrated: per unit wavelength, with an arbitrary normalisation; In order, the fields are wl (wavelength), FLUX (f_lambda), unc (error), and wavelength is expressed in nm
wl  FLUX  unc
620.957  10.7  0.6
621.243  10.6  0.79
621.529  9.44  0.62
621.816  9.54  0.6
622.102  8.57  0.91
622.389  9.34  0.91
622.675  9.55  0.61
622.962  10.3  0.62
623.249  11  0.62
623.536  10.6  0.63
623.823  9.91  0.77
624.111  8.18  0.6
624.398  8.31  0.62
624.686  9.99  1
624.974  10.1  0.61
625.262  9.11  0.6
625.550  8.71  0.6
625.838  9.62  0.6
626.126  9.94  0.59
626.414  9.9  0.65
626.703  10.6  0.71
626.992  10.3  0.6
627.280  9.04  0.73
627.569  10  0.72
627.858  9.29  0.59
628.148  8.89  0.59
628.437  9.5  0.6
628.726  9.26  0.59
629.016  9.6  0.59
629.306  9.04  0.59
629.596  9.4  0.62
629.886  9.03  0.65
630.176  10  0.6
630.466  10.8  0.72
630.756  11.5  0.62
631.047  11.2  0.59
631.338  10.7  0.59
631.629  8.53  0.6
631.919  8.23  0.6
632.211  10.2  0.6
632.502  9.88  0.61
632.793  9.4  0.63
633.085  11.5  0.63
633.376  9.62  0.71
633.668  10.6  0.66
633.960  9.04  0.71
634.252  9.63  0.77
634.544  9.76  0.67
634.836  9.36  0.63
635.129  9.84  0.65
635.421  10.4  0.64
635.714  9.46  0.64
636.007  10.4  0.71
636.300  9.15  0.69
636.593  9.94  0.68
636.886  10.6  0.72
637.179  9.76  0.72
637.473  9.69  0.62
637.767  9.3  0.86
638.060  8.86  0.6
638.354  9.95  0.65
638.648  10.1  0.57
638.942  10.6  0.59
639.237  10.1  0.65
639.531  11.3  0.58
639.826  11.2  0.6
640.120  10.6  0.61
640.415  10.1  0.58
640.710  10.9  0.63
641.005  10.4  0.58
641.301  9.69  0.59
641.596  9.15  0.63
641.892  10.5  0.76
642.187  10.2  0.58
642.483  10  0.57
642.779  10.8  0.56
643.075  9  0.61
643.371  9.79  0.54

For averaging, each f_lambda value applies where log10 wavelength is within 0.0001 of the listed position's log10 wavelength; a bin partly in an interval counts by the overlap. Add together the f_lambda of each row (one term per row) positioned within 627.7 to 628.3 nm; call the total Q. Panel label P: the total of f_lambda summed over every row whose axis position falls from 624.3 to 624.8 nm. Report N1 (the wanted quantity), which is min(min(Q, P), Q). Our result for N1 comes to 18.2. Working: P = 18.3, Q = 18.2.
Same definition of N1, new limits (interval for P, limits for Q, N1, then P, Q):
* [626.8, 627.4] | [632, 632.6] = 19.3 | 19.3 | 20.1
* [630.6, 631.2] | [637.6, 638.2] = 18.2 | 22.7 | 18.2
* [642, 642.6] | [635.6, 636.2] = 19.9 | 20.2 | 19.9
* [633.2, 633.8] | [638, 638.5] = 18.8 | 20.2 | 18.8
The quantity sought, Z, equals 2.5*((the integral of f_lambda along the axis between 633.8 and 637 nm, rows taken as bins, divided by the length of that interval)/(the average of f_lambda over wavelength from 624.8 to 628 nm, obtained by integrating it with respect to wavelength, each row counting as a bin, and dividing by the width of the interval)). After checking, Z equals 2.52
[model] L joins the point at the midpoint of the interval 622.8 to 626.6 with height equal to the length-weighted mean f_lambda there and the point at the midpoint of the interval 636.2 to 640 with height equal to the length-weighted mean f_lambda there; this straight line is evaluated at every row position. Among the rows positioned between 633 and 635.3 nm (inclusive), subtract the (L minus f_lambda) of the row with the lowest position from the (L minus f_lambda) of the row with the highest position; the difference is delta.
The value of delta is 1.7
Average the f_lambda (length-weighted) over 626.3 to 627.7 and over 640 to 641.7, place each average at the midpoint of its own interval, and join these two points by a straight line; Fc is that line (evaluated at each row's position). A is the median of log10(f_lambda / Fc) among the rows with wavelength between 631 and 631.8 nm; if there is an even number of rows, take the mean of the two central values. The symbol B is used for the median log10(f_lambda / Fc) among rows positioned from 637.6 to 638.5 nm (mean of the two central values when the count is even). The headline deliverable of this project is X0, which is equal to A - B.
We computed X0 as 0.065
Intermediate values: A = 0.028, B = -0.036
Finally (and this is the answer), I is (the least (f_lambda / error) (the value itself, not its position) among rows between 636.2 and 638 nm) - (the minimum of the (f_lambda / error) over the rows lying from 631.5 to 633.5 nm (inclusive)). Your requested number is -3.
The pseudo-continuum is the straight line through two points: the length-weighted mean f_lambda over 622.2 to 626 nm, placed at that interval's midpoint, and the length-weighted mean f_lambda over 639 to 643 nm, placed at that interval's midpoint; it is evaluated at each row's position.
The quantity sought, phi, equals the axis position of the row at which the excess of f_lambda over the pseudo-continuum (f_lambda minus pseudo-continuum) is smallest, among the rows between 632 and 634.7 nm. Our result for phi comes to 633.960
